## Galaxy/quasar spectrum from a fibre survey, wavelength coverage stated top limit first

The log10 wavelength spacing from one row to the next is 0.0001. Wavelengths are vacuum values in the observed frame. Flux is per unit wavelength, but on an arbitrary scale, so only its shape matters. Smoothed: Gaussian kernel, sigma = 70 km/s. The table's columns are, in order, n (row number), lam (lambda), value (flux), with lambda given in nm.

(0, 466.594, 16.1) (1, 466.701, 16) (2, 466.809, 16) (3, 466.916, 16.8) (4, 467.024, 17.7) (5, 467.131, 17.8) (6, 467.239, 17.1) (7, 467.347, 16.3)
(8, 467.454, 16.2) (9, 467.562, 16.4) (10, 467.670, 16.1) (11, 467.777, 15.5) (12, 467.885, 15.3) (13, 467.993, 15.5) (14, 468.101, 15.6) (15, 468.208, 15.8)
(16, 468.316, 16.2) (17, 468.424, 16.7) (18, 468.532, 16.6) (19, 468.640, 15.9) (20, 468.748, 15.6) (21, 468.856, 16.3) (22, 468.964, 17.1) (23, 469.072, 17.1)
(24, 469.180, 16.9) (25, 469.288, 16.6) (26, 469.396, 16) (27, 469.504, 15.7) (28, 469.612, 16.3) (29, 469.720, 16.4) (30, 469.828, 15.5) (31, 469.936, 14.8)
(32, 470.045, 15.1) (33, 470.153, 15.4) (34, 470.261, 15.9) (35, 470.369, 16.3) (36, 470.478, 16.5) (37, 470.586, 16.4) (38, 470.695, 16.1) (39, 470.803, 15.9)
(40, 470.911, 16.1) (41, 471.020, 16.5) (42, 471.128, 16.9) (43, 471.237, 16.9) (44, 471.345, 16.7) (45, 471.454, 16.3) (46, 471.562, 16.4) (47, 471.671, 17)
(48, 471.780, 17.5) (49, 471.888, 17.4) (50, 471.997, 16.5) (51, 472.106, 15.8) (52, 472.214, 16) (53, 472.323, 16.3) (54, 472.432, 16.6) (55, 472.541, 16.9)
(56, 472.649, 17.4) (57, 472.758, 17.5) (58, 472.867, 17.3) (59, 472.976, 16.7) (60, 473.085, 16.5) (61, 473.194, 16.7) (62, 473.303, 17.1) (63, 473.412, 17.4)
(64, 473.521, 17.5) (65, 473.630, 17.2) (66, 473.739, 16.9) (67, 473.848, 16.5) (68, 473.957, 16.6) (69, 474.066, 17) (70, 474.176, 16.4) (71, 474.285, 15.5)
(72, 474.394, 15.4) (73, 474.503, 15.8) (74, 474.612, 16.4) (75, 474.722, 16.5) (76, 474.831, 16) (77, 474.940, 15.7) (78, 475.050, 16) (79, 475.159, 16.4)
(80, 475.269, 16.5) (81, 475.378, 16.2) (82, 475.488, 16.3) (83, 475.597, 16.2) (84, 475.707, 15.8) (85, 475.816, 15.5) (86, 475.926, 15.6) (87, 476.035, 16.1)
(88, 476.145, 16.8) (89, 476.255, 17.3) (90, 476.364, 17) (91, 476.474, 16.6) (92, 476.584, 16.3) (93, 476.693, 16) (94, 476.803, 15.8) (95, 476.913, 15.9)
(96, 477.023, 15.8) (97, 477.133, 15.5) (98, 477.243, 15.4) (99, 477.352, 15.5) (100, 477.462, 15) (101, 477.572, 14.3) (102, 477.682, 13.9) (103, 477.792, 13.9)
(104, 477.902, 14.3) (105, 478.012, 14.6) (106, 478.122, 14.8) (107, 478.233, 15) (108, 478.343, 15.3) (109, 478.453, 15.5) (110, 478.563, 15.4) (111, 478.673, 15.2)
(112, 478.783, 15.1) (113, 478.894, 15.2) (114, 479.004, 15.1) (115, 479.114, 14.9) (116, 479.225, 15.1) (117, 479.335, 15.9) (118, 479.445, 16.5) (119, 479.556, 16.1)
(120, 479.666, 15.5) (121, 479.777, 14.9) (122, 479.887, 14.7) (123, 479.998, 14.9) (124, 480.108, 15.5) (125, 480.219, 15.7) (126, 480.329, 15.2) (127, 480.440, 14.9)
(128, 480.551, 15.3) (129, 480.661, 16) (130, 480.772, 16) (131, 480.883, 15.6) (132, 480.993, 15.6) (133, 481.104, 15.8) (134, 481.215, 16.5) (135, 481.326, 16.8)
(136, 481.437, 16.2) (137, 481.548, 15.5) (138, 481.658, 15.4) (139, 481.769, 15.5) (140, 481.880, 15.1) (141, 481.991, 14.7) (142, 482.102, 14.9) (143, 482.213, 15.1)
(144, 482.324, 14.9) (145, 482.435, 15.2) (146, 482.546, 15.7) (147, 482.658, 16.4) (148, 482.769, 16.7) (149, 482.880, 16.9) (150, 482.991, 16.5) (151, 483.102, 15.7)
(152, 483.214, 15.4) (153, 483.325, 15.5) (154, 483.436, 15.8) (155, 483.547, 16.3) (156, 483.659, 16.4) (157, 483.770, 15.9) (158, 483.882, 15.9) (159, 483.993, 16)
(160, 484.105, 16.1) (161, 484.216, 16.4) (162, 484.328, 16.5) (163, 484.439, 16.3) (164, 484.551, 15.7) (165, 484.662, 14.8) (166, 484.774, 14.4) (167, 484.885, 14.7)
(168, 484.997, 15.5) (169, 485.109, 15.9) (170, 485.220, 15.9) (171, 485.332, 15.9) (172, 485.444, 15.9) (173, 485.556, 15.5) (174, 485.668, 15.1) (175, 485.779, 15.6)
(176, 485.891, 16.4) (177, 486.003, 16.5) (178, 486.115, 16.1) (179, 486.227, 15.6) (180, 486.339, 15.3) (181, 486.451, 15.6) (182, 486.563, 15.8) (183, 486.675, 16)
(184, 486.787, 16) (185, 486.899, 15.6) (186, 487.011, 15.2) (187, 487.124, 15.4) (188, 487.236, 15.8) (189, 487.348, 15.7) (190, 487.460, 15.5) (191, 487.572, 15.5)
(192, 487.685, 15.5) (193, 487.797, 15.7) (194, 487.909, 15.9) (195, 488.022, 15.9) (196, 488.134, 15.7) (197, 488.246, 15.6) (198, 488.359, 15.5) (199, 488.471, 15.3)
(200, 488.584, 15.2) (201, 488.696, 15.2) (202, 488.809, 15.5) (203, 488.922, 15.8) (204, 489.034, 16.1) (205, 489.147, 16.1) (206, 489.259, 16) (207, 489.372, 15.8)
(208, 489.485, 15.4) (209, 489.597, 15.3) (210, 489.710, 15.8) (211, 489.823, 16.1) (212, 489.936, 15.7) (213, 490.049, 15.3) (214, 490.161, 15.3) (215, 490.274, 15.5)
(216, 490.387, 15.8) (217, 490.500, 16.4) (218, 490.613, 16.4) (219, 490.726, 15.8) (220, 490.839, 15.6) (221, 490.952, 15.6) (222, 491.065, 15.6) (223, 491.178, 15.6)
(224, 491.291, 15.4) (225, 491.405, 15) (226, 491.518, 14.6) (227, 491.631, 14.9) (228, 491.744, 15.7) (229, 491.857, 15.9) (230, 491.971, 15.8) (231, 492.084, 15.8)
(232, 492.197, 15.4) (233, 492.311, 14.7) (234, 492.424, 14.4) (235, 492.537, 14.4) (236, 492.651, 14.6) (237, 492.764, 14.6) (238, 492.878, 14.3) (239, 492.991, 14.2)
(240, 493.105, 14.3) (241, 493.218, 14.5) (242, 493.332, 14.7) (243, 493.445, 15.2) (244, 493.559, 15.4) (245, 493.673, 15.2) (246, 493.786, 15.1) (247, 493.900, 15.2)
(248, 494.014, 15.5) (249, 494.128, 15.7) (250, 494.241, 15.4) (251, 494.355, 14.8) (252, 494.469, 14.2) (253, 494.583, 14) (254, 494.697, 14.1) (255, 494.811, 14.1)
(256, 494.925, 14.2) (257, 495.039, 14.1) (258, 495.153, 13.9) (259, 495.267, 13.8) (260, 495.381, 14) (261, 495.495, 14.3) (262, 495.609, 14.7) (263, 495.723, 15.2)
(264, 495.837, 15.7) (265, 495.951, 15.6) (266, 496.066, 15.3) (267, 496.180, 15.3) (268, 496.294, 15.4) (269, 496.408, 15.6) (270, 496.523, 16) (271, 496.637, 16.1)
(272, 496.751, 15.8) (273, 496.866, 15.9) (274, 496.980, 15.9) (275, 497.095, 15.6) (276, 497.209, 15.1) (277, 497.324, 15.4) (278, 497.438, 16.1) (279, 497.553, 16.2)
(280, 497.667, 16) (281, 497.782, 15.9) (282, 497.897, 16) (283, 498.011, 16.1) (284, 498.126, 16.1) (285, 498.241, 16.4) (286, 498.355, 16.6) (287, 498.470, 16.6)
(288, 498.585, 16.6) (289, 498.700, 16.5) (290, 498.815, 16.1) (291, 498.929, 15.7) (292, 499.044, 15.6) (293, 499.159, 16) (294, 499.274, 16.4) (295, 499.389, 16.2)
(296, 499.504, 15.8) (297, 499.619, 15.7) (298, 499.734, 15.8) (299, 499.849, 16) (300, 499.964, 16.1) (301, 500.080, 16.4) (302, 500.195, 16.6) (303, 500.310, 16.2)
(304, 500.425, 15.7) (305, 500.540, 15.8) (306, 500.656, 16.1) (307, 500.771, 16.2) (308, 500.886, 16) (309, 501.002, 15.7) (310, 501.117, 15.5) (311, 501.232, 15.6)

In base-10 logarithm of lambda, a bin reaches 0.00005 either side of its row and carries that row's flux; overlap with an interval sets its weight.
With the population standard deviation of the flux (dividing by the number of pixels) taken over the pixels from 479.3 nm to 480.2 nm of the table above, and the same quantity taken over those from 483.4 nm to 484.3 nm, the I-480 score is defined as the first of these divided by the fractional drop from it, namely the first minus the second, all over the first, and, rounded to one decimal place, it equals 1.0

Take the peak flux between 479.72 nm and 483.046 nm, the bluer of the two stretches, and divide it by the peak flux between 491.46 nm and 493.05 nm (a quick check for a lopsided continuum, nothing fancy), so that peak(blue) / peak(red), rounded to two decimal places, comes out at 1.06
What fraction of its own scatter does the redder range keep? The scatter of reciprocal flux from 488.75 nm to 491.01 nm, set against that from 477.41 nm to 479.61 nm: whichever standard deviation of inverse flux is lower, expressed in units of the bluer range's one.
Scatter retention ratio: 0.46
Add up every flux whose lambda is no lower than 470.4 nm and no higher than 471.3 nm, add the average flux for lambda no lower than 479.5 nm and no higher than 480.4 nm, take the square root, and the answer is 12.1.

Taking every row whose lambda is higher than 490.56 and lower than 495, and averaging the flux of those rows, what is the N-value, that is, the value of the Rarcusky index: 15.0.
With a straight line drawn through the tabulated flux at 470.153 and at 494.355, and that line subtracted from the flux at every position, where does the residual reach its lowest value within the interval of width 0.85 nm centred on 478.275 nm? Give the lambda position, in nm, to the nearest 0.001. 477.902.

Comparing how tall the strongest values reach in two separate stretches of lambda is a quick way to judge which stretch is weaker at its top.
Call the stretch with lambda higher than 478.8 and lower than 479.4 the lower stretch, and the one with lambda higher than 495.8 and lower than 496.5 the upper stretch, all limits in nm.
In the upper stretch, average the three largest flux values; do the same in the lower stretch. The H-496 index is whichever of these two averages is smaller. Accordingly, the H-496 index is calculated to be 15.4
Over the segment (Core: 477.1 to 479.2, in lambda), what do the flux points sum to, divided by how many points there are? 14.9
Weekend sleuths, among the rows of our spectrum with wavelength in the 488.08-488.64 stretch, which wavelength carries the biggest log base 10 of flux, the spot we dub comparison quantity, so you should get 488.134 nm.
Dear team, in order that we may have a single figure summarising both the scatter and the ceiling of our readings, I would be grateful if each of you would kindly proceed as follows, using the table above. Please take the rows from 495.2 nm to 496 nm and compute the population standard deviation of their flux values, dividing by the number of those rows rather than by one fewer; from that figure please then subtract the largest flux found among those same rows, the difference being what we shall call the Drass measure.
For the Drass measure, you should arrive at -15.0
